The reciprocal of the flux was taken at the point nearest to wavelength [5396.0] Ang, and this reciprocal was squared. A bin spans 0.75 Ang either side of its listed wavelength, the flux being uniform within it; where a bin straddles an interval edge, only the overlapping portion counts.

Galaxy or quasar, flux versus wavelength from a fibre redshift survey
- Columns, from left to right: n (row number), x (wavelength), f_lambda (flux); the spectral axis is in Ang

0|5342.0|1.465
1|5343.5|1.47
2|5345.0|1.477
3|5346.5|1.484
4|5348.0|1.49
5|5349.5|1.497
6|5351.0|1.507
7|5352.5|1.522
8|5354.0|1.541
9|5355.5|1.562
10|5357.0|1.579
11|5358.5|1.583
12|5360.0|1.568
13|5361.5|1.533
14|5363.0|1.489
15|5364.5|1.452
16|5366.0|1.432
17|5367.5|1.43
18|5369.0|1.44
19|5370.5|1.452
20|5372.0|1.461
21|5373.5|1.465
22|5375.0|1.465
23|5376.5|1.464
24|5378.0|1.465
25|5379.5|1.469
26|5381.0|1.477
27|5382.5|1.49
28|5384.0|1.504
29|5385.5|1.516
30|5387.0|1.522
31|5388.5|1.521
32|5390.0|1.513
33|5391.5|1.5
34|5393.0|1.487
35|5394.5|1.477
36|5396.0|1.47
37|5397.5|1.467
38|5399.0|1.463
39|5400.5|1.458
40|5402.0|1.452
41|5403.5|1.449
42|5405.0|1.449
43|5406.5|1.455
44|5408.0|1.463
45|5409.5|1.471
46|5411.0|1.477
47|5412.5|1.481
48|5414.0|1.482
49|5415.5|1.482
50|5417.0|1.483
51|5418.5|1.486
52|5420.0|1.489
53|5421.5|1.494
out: 0.463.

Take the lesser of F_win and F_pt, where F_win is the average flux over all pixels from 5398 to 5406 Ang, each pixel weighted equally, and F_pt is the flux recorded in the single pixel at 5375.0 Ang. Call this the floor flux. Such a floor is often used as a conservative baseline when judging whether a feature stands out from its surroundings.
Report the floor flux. 1.45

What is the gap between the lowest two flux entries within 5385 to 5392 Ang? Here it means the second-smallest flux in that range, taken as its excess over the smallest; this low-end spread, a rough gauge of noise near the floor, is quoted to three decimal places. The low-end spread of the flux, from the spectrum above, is 0.013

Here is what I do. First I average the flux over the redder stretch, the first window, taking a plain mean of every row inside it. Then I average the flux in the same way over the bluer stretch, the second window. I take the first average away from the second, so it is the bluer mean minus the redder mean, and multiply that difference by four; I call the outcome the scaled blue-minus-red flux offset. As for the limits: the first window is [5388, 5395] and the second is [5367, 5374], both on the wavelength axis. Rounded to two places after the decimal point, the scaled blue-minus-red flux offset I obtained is -0.20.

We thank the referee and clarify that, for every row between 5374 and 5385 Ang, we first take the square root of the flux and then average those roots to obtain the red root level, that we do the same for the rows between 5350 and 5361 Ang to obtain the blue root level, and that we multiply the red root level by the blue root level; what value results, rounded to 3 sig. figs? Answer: 1.51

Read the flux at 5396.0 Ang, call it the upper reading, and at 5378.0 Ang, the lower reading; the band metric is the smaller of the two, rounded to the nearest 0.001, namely 1.465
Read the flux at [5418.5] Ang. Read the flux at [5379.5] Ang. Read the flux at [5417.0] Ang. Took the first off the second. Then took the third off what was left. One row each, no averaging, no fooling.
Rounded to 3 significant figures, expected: -1.50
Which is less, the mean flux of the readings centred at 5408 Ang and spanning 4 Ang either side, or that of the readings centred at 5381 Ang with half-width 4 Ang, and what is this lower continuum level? 1.46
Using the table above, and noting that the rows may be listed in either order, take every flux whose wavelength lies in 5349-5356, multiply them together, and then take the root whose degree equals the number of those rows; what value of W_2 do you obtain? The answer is 1.53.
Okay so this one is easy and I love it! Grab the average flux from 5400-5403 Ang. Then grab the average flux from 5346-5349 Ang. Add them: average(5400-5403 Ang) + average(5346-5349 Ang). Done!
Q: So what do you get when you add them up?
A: 2.94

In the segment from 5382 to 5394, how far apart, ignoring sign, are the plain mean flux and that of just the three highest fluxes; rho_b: 0.013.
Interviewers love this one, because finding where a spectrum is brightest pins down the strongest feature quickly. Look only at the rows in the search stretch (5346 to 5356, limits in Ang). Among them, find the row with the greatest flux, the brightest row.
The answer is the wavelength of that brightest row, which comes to 5355.5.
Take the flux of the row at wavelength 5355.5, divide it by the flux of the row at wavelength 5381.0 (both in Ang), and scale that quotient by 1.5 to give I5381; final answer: 1.59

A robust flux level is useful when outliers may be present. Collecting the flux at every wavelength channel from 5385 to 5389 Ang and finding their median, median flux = 1.52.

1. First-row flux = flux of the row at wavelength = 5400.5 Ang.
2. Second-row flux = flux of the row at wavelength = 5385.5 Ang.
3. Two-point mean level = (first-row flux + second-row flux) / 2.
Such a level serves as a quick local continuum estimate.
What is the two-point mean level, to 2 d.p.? 1.49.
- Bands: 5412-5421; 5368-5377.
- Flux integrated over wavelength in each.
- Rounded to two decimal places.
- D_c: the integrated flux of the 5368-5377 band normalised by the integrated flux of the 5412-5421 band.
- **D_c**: 0.98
